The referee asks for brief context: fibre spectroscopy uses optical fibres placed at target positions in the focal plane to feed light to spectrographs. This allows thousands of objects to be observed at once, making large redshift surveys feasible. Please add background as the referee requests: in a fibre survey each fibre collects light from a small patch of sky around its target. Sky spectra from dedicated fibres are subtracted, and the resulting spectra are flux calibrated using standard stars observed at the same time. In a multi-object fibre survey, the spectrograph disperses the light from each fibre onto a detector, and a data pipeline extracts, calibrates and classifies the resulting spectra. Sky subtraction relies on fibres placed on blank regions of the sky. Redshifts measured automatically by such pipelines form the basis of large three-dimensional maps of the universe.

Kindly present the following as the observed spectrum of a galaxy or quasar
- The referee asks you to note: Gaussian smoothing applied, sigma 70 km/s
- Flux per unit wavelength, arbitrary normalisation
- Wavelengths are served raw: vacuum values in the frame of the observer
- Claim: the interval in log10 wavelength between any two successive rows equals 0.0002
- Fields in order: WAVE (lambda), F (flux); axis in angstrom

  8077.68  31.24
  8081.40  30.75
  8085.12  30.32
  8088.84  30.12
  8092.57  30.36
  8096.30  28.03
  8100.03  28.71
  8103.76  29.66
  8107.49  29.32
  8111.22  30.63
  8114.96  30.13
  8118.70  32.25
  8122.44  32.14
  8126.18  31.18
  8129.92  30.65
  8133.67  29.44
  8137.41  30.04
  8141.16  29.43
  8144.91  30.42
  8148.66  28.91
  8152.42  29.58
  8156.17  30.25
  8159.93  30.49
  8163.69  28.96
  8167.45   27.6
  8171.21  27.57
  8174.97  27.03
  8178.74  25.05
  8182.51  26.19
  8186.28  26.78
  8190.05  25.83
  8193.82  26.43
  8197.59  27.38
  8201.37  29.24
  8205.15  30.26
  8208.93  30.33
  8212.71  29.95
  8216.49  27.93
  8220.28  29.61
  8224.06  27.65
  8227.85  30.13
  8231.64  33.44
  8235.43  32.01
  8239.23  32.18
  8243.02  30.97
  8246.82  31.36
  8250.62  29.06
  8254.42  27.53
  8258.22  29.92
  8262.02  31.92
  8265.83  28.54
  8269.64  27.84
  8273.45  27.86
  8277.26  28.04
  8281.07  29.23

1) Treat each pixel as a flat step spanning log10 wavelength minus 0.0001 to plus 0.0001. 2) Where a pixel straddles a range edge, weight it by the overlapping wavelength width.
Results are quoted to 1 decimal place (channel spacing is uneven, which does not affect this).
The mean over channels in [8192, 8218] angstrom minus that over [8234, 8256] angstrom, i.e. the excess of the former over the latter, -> -1.7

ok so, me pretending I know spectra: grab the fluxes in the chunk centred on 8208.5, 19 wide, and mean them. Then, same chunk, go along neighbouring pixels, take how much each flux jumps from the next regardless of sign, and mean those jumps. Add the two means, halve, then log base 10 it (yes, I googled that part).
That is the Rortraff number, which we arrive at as 1.18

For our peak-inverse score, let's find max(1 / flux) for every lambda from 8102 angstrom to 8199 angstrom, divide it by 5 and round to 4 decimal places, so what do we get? 0.0080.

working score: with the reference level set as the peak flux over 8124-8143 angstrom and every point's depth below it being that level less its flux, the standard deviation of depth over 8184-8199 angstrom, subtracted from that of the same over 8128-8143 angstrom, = -0.1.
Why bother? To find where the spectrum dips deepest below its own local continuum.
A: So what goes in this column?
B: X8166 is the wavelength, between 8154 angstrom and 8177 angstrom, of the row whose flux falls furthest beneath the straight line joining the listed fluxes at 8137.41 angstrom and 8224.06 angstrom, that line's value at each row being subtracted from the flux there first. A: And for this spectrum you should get 8174.97 angstrom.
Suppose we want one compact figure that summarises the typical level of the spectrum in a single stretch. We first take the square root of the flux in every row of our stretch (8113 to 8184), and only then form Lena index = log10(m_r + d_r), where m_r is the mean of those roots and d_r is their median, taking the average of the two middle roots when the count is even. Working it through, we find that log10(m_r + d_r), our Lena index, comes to 1.04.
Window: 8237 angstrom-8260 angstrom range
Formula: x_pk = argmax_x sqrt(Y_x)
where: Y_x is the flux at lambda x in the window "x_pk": 8239.23 angstrom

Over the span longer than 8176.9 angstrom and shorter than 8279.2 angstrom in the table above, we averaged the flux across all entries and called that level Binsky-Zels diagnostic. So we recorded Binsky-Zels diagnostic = 29.0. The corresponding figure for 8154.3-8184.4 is 27.9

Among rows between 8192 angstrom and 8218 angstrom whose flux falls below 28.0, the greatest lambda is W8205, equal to 8216.49 angstrom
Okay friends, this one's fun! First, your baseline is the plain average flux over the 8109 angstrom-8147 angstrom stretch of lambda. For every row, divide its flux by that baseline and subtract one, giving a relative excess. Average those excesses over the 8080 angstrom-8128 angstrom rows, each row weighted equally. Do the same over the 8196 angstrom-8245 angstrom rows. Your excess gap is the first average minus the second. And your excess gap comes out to 0.01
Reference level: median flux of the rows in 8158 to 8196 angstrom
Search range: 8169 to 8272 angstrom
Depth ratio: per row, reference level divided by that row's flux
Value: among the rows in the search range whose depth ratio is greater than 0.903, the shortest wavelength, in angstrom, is 8171.21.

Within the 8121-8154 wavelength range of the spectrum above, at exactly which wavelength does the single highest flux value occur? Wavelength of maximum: 8122.44 angstrom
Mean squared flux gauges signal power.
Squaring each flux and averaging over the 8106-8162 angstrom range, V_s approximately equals 920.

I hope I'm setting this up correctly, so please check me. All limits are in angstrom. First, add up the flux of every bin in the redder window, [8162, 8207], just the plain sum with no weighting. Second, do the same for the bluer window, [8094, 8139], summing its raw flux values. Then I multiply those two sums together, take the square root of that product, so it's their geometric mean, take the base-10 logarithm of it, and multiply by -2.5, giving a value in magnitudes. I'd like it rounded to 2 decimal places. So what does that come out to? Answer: -6.34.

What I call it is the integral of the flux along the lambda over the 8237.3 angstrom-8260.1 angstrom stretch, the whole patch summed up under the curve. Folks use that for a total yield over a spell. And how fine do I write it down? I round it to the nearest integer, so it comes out 688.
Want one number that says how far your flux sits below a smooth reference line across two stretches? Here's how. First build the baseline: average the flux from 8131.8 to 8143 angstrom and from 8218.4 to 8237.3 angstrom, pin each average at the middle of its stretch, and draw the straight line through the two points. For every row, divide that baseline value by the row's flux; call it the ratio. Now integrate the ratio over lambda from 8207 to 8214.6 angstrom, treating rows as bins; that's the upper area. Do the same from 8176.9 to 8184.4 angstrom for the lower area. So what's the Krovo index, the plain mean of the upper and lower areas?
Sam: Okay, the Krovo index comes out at 8.24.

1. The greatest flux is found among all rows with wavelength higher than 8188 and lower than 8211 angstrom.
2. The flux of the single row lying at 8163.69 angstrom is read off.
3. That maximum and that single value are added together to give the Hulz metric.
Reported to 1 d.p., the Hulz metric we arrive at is 59.3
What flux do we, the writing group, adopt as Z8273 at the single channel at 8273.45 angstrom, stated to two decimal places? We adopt 27.86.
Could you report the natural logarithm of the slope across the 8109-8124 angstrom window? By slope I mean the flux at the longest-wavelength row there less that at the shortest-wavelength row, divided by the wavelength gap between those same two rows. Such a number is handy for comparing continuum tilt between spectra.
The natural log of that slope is -2.0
